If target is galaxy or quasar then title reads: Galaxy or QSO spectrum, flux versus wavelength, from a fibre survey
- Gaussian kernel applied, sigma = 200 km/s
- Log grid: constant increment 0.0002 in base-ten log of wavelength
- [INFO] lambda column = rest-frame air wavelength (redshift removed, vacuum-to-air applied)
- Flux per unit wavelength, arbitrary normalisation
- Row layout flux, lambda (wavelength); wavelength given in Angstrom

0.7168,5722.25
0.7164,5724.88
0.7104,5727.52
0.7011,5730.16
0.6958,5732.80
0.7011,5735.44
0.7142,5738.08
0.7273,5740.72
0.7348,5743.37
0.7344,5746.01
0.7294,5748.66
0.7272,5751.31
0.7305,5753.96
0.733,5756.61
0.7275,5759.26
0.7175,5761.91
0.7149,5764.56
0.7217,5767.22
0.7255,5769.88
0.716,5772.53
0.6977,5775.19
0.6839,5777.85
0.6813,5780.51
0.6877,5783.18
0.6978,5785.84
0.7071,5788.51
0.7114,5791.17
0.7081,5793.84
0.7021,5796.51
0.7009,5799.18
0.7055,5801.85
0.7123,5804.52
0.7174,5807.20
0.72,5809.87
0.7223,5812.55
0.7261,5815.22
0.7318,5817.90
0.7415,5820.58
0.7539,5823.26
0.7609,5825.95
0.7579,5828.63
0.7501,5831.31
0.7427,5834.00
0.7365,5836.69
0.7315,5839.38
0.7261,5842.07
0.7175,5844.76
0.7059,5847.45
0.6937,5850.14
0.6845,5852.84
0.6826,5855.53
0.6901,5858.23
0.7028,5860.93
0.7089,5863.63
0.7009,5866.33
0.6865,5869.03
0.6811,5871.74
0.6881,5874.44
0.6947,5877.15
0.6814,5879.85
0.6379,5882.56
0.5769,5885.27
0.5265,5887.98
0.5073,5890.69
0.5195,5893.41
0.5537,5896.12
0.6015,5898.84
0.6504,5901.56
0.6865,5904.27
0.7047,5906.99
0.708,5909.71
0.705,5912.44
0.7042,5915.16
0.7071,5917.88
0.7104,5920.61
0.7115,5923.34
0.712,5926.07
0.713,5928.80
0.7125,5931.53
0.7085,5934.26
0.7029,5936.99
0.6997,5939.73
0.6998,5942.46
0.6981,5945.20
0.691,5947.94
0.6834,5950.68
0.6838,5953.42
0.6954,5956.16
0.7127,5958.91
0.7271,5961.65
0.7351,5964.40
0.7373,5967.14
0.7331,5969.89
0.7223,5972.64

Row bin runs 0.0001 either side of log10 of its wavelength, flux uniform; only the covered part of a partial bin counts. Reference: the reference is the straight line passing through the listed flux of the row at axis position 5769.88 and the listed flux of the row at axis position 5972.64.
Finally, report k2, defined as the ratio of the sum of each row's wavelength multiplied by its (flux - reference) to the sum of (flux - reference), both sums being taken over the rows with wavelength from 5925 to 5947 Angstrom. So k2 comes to 5937.7 Angstrom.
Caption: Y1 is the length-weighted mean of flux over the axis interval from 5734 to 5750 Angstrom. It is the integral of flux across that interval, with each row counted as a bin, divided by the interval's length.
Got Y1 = 0.723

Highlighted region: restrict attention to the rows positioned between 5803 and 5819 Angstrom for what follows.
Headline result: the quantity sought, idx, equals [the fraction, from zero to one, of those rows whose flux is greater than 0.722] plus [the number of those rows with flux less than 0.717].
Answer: 1.5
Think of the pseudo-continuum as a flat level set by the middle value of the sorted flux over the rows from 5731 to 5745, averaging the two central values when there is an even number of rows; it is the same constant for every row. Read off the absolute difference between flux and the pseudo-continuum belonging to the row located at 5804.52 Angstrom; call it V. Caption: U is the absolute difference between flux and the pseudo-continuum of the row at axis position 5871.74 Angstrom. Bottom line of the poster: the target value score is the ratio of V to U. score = 0.1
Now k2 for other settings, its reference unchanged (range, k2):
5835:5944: 5890.4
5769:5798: 5783.6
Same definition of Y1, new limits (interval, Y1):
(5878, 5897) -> 0.576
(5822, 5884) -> 0.709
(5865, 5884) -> 0.681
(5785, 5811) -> 0.708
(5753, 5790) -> 0.710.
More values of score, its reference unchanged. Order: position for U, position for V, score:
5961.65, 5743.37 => 1.6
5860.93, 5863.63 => 0.5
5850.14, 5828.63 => 2.1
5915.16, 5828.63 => 4.4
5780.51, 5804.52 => 0.1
